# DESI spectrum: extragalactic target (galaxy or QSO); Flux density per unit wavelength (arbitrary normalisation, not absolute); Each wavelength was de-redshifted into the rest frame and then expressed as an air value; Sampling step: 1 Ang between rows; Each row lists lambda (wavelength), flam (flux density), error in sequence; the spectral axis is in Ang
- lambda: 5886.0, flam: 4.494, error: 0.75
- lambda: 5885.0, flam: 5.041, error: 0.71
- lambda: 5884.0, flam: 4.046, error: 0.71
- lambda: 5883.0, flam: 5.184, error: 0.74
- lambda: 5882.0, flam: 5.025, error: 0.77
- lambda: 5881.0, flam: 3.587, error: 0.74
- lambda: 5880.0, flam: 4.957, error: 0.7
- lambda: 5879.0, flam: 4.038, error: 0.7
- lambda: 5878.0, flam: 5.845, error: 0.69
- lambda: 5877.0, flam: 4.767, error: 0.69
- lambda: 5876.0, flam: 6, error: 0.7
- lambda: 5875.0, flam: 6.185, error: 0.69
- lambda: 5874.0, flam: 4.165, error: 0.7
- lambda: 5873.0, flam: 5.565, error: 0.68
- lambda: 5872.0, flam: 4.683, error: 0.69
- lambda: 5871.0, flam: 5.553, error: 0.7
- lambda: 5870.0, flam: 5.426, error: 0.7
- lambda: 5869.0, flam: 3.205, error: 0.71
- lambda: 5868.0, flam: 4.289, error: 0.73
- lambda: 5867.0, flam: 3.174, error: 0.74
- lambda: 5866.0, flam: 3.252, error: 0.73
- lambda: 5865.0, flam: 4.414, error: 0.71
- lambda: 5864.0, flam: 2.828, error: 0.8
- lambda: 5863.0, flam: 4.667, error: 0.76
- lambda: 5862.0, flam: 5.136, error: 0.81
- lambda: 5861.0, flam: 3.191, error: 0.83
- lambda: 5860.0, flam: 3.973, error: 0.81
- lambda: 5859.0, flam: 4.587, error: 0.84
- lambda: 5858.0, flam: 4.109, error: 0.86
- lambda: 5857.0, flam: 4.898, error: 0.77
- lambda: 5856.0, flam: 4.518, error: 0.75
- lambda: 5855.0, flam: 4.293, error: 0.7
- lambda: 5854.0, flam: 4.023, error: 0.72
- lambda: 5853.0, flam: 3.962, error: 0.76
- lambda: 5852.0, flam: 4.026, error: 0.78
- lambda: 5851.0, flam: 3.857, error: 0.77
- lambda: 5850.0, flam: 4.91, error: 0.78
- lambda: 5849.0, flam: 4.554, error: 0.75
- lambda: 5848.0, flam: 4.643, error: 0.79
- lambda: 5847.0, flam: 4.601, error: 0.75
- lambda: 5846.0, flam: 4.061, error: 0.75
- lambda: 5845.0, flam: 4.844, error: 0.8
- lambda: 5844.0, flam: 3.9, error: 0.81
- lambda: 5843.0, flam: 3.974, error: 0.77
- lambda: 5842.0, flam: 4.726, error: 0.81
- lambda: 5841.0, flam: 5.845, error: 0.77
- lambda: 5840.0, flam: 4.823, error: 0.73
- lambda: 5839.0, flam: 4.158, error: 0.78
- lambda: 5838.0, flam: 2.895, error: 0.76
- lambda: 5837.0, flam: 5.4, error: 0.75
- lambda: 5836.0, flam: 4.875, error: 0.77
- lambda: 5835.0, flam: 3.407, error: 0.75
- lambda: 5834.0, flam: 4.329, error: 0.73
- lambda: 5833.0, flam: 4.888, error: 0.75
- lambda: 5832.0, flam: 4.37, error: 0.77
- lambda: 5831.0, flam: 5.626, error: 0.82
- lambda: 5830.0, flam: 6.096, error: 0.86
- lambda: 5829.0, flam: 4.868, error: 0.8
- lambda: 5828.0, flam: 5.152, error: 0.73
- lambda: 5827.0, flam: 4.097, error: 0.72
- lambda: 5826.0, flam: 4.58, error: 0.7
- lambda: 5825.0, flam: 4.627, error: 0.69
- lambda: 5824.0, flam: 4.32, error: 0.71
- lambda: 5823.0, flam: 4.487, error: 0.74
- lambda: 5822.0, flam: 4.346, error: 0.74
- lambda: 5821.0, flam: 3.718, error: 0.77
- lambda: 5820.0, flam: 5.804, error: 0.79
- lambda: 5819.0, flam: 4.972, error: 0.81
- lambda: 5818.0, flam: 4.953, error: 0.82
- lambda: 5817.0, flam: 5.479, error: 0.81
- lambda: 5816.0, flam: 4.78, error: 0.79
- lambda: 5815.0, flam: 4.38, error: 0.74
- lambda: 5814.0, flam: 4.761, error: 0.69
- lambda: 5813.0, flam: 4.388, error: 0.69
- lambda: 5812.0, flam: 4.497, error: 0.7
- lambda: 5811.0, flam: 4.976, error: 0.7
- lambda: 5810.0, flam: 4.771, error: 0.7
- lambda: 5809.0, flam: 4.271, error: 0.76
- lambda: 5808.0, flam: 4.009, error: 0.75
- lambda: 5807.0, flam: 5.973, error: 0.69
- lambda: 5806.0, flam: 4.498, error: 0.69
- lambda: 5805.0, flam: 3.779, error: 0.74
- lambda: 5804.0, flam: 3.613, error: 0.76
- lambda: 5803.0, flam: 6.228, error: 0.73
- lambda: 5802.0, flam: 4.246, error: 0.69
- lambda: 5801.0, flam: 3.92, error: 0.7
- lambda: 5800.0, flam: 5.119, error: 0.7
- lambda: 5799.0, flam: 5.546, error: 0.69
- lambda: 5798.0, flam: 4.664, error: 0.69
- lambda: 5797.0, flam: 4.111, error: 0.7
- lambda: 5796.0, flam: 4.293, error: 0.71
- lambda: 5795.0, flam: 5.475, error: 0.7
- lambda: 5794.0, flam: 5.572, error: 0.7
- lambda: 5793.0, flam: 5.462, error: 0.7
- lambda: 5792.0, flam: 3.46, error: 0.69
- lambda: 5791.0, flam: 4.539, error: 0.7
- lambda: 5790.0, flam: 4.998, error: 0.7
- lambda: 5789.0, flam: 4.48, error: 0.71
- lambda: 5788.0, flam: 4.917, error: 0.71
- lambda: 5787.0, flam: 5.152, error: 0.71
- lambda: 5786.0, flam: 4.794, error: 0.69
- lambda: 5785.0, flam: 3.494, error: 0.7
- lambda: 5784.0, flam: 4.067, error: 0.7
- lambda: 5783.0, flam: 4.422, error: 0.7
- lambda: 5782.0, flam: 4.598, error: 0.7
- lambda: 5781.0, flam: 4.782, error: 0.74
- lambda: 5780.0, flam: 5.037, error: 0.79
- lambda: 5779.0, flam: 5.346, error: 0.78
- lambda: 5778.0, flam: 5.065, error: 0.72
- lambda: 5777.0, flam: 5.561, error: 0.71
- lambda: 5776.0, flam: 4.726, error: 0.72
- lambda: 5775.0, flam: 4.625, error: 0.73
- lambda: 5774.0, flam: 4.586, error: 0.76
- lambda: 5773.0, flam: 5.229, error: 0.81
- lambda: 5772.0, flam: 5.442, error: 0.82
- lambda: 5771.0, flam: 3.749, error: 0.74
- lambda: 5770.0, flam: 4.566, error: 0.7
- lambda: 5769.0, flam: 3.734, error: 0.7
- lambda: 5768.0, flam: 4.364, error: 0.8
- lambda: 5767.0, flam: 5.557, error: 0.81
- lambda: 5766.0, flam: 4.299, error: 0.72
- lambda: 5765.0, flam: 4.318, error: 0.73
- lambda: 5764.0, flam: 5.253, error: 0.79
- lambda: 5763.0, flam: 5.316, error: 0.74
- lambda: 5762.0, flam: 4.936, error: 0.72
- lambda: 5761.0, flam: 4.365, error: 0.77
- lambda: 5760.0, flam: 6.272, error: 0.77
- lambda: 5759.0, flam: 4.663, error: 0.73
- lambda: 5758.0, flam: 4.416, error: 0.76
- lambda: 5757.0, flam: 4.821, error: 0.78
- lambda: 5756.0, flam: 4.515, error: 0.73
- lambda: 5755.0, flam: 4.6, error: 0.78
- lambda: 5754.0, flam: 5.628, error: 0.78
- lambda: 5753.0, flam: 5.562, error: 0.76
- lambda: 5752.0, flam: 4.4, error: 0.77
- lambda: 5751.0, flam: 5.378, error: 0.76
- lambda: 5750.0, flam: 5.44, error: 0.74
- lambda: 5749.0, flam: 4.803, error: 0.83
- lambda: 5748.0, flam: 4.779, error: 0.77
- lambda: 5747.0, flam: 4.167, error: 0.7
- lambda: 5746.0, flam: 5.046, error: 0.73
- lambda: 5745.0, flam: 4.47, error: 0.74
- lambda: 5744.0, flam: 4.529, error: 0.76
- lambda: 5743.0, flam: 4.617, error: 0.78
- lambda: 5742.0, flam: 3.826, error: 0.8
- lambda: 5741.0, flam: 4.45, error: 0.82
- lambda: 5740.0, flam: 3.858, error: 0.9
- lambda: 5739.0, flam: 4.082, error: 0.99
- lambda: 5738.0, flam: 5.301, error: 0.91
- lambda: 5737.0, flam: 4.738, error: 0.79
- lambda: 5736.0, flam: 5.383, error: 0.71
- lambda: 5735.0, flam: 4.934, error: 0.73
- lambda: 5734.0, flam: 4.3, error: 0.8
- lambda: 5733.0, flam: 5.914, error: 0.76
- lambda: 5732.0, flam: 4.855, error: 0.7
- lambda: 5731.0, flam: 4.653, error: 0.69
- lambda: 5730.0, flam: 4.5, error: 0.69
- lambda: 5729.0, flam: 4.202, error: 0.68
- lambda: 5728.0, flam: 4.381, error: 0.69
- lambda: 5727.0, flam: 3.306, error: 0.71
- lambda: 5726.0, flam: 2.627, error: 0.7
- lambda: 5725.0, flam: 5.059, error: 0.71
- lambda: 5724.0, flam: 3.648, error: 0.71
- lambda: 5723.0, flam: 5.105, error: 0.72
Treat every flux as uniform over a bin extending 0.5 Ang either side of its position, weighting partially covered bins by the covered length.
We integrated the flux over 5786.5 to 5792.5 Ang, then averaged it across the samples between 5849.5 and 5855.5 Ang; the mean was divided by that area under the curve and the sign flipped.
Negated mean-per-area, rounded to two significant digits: -0.15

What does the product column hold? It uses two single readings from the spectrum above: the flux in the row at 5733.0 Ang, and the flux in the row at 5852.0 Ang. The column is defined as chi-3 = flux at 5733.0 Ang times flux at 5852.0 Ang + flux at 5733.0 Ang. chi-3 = 29.7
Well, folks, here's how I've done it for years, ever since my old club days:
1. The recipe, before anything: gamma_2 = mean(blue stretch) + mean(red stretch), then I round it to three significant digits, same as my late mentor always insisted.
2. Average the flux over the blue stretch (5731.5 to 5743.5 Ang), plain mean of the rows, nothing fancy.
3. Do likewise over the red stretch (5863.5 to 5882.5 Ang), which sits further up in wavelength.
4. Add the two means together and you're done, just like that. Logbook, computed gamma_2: 9.26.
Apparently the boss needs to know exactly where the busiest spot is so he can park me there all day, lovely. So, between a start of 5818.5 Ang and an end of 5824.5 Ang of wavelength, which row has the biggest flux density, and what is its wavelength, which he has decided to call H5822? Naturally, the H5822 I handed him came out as 5820.0 Ang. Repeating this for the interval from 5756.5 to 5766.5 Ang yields 5760.0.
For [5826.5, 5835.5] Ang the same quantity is 5830.0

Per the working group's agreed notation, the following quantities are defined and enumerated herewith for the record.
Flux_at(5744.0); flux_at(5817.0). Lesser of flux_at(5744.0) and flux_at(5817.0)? 4.53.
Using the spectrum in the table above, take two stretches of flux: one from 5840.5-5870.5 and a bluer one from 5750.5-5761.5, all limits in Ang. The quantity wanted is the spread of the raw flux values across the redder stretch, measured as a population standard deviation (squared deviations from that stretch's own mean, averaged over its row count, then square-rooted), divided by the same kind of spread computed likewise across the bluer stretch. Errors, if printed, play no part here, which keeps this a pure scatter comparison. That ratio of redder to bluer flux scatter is 1.12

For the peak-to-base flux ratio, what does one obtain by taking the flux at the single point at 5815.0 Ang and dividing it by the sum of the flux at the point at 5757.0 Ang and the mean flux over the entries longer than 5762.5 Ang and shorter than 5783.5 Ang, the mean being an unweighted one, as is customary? 0.46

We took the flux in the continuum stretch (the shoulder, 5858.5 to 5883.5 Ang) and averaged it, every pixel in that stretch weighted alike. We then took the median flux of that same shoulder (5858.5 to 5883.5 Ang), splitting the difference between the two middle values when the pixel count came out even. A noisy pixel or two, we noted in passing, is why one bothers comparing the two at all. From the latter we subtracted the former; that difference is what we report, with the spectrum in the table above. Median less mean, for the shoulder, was 0.12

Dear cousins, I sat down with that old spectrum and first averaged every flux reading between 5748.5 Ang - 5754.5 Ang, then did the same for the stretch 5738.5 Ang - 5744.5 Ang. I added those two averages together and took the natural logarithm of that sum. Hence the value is 2.24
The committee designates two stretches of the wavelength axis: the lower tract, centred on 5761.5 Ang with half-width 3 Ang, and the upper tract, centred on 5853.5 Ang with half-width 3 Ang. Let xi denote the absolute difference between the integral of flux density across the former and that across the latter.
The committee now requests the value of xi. 6.1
